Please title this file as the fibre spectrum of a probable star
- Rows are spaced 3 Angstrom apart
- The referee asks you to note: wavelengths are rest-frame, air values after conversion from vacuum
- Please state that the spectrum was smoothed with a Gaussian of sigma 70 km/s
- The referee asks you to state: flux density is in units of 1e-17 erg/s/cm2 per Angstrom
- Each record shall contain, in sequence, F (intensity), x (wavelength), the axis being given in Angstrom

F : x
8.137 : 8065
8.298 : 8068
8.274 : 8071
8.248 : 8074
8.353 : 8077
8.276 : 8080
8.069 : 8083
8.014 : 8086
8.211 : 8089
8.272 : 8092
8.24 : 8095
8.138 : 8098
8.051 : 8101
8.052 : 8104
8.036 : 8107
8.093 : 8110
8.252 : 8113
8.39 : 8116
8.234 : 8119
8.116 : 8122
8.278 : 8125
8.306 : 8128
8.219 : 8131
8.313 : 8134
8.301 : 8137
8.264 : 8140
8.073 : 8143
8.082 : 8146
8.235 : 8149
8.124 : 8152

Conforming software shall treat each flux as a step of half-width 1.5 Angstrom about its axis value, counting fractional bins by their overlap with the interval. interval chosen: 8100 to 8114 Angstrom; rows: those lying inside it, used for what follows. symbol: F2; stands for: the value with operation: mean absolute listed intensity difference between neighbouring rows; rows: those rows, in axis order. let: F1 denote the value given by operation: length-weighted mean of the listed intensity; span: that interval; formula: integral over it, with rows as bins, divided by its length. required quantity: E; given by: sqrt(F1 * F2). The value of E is 0.69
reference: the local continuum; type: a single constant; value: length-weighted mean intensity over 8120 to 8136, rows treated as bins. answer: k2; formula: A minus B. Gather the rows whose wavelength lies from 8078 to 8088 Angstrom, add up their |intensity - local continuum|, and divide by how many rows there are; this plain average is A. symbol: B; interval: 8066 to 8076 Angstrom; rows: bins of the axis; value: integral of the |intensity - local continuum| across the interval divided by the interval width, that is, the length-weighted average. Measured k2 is 0.11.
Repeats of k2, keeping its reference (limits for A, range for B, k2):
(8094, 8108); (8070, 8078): 0.10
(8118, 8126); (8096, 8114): -0.09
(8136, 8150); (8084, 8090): -0.06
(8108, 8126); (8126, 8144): 0.02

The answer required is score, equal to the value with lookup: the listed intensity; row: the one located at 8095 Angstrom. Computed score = 8.24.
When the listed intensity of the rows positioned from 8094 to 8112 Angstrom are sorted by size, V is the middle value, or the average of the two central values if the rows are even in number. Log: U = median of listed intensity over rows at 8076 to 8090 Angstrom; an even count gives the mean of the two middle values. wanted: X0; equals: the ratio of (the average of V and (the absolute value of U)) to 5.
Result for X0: 1.63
